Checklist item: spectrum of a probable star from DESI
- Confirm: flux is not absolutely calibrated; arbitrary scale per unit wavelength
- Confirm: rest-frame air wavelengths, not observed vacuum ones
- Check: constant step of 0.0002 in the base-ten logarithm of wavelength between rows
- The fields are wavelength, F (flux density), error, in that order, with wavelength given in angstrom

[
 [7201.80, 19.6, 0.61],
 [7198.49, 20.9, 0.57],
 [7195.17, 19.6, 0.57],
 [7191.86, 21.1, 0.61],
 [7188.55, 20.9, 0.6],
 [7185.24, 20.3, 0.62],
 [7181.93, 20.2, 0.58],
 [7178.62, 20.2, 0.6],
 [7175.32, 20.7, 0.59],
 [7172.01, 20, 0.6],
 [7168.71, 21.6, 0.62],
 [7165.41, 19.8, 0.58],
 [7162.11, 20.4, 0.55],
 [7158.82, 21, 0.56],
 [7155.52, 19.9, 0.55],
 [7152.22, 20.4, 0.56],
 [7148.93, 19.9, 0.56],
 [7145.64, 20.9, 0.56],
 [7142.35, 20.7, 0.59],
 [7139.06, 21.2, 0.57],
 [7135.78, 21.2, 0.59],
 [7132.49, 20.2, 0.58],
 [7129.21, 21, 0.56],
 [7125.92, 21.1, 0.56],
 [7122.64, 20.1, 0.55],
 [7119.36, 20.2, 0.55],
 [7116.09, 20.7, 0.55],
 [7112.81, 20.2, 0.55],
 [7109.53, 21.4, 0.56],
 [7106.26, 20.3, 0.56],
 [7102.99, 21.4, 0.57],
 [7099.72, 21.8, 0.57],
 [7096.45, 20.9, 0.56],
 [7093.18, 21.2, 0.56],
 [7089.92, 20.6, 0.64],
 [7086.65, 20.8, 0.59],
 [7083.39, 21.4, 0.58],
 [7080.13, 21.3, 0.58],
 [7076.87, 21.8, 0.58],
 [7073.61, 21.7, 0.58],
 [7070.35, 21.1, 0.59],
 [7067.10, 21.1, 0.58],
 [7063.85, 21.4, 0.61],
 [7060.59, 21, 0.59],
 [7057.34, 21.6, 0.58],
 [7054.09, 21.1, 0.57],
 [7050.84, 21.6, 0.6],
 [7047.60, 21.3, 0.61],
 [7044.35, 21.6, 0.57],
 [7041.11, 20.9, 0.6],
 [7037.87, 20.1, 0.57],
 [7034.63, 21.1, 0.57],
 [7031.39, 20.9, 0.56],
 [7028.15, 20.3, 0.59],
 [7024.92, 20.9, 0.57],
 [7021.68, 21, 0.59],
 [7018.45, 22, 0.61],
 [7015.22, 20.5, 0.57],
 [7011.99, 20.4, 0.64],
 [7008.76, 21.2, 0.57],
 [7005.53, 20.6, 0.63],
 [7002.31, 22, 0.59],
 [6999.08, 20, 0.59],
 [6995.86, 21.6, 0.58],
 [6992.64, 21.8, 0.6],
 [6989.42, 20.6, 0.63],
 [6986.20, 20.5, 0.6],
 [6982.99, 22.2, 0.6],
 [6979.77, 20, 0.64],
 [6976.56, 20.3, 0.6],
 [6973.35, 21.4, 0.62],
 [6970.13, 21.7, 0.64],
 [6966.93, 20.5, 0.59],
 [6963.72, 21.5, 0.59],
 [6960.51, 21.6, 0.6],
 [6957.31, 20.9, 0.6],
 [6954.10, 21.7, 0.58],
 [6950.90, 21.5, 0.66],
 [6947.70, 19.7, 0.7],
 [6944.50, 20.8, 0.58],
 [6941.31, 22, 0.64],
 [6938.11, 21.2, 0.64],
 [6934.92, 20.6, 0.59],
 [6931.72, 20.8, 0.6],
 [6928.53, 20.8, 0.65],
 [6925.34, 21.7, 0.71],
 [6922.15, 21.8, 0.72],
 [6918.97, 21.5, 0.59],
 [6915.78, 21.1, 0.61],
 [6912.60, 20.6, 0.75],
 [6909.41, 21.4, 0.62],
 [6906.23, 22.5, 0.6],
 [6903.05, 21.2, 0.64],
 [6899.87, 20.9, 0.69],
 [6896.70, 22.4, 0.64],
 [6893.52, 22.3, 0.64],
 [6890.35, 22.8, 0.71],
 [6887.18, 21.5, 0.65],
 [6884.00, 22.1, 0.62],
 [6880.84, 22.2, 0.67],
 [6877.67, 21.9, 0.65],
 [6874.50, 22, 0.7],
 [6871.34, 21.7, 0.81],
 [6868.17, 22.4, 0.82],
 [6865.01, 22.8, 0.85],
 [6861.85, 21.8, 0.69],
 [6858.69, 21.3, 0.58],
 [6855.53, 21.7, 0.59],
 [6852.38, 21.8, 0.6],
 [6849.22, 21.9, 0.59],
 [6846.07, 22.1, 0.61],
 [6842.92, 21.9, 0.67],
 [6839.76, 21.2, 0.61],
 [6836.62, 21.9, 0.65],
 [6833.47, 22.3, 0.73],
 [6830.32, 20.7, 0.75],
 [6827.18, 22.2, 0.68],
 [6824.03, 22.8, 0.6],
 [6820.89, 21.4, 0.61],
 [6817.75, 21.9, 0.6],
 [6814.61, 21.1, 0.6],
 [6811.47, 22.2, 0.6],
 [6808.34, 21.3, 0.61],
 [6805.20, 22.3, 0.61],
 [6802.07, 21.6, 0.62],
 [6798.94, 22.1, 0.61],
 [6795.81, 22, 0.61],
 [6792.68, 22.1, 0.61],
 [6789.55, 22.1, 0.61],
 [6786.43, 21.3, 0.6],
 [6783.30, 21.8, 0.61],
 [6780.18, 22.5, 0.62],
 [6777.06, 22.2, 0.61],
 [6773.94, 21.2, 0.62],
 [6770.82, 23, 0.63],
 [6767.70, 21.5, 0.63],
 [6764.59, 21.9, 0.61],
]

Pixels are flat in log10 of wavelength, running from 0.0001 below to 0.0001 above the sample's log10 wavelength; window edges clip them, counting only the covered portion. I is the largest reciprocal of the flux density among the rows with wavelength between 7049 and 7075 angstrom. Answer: 0.0476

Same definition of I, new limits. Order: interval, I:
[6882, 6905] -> 0.0478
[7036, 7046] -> 0.0498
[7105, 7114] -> 0.0495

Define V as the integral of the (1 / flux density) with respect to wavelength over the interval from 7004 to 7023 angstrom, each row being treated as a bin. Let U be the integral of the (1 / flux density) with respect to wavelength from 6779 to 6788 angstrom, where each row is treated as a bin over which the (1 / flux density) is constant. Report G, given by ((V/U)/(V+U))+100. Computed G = 102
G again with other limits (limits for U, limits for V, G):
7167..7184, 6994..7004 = 100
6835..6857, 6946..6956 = 100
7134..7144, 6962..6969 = 101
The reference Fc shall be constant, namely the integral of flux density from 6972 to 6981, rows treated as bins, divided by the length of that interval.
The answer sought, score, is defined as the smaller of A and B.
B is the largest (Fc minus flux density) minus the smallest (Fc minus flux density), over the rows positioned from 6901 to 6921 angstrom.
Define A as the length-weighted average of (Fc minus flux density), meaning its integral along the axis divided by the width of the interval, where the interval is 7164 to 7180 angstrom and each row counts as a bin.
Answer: 0.1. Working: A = 0.1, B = 1.90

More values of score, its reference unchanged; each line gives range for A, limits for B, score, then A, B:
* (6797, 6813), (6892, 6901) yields -1.3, -1.3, 1.50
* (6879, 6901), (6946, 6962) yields -1.5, -1.5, 2.00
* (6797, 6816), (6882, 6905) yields -1.2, -1.2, 1.90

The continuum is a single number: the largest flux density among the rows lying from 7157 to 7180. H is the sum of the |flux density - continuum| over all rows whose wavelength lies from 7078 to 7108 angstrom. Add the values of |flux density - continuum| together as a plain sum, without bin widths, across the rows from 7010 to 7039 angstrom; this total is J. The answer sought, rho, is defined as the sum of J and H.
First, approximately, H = 5.1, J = 8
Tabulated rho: 13.1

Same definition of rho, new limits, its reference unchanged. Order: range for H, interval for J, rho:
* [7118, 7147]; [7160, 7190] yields 18.1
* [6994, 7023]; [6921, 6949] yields 13.1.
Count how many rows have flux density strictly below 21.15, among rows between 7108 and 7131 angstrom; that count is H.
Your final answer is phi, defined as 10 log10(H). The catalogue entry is 8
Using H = 6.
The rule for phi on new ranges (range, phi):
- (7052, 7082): 6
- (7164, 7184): 7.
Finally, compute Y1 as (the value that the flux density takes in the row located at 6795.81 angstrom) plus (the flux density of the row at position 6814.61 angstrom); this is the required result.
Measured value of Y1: 43.1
